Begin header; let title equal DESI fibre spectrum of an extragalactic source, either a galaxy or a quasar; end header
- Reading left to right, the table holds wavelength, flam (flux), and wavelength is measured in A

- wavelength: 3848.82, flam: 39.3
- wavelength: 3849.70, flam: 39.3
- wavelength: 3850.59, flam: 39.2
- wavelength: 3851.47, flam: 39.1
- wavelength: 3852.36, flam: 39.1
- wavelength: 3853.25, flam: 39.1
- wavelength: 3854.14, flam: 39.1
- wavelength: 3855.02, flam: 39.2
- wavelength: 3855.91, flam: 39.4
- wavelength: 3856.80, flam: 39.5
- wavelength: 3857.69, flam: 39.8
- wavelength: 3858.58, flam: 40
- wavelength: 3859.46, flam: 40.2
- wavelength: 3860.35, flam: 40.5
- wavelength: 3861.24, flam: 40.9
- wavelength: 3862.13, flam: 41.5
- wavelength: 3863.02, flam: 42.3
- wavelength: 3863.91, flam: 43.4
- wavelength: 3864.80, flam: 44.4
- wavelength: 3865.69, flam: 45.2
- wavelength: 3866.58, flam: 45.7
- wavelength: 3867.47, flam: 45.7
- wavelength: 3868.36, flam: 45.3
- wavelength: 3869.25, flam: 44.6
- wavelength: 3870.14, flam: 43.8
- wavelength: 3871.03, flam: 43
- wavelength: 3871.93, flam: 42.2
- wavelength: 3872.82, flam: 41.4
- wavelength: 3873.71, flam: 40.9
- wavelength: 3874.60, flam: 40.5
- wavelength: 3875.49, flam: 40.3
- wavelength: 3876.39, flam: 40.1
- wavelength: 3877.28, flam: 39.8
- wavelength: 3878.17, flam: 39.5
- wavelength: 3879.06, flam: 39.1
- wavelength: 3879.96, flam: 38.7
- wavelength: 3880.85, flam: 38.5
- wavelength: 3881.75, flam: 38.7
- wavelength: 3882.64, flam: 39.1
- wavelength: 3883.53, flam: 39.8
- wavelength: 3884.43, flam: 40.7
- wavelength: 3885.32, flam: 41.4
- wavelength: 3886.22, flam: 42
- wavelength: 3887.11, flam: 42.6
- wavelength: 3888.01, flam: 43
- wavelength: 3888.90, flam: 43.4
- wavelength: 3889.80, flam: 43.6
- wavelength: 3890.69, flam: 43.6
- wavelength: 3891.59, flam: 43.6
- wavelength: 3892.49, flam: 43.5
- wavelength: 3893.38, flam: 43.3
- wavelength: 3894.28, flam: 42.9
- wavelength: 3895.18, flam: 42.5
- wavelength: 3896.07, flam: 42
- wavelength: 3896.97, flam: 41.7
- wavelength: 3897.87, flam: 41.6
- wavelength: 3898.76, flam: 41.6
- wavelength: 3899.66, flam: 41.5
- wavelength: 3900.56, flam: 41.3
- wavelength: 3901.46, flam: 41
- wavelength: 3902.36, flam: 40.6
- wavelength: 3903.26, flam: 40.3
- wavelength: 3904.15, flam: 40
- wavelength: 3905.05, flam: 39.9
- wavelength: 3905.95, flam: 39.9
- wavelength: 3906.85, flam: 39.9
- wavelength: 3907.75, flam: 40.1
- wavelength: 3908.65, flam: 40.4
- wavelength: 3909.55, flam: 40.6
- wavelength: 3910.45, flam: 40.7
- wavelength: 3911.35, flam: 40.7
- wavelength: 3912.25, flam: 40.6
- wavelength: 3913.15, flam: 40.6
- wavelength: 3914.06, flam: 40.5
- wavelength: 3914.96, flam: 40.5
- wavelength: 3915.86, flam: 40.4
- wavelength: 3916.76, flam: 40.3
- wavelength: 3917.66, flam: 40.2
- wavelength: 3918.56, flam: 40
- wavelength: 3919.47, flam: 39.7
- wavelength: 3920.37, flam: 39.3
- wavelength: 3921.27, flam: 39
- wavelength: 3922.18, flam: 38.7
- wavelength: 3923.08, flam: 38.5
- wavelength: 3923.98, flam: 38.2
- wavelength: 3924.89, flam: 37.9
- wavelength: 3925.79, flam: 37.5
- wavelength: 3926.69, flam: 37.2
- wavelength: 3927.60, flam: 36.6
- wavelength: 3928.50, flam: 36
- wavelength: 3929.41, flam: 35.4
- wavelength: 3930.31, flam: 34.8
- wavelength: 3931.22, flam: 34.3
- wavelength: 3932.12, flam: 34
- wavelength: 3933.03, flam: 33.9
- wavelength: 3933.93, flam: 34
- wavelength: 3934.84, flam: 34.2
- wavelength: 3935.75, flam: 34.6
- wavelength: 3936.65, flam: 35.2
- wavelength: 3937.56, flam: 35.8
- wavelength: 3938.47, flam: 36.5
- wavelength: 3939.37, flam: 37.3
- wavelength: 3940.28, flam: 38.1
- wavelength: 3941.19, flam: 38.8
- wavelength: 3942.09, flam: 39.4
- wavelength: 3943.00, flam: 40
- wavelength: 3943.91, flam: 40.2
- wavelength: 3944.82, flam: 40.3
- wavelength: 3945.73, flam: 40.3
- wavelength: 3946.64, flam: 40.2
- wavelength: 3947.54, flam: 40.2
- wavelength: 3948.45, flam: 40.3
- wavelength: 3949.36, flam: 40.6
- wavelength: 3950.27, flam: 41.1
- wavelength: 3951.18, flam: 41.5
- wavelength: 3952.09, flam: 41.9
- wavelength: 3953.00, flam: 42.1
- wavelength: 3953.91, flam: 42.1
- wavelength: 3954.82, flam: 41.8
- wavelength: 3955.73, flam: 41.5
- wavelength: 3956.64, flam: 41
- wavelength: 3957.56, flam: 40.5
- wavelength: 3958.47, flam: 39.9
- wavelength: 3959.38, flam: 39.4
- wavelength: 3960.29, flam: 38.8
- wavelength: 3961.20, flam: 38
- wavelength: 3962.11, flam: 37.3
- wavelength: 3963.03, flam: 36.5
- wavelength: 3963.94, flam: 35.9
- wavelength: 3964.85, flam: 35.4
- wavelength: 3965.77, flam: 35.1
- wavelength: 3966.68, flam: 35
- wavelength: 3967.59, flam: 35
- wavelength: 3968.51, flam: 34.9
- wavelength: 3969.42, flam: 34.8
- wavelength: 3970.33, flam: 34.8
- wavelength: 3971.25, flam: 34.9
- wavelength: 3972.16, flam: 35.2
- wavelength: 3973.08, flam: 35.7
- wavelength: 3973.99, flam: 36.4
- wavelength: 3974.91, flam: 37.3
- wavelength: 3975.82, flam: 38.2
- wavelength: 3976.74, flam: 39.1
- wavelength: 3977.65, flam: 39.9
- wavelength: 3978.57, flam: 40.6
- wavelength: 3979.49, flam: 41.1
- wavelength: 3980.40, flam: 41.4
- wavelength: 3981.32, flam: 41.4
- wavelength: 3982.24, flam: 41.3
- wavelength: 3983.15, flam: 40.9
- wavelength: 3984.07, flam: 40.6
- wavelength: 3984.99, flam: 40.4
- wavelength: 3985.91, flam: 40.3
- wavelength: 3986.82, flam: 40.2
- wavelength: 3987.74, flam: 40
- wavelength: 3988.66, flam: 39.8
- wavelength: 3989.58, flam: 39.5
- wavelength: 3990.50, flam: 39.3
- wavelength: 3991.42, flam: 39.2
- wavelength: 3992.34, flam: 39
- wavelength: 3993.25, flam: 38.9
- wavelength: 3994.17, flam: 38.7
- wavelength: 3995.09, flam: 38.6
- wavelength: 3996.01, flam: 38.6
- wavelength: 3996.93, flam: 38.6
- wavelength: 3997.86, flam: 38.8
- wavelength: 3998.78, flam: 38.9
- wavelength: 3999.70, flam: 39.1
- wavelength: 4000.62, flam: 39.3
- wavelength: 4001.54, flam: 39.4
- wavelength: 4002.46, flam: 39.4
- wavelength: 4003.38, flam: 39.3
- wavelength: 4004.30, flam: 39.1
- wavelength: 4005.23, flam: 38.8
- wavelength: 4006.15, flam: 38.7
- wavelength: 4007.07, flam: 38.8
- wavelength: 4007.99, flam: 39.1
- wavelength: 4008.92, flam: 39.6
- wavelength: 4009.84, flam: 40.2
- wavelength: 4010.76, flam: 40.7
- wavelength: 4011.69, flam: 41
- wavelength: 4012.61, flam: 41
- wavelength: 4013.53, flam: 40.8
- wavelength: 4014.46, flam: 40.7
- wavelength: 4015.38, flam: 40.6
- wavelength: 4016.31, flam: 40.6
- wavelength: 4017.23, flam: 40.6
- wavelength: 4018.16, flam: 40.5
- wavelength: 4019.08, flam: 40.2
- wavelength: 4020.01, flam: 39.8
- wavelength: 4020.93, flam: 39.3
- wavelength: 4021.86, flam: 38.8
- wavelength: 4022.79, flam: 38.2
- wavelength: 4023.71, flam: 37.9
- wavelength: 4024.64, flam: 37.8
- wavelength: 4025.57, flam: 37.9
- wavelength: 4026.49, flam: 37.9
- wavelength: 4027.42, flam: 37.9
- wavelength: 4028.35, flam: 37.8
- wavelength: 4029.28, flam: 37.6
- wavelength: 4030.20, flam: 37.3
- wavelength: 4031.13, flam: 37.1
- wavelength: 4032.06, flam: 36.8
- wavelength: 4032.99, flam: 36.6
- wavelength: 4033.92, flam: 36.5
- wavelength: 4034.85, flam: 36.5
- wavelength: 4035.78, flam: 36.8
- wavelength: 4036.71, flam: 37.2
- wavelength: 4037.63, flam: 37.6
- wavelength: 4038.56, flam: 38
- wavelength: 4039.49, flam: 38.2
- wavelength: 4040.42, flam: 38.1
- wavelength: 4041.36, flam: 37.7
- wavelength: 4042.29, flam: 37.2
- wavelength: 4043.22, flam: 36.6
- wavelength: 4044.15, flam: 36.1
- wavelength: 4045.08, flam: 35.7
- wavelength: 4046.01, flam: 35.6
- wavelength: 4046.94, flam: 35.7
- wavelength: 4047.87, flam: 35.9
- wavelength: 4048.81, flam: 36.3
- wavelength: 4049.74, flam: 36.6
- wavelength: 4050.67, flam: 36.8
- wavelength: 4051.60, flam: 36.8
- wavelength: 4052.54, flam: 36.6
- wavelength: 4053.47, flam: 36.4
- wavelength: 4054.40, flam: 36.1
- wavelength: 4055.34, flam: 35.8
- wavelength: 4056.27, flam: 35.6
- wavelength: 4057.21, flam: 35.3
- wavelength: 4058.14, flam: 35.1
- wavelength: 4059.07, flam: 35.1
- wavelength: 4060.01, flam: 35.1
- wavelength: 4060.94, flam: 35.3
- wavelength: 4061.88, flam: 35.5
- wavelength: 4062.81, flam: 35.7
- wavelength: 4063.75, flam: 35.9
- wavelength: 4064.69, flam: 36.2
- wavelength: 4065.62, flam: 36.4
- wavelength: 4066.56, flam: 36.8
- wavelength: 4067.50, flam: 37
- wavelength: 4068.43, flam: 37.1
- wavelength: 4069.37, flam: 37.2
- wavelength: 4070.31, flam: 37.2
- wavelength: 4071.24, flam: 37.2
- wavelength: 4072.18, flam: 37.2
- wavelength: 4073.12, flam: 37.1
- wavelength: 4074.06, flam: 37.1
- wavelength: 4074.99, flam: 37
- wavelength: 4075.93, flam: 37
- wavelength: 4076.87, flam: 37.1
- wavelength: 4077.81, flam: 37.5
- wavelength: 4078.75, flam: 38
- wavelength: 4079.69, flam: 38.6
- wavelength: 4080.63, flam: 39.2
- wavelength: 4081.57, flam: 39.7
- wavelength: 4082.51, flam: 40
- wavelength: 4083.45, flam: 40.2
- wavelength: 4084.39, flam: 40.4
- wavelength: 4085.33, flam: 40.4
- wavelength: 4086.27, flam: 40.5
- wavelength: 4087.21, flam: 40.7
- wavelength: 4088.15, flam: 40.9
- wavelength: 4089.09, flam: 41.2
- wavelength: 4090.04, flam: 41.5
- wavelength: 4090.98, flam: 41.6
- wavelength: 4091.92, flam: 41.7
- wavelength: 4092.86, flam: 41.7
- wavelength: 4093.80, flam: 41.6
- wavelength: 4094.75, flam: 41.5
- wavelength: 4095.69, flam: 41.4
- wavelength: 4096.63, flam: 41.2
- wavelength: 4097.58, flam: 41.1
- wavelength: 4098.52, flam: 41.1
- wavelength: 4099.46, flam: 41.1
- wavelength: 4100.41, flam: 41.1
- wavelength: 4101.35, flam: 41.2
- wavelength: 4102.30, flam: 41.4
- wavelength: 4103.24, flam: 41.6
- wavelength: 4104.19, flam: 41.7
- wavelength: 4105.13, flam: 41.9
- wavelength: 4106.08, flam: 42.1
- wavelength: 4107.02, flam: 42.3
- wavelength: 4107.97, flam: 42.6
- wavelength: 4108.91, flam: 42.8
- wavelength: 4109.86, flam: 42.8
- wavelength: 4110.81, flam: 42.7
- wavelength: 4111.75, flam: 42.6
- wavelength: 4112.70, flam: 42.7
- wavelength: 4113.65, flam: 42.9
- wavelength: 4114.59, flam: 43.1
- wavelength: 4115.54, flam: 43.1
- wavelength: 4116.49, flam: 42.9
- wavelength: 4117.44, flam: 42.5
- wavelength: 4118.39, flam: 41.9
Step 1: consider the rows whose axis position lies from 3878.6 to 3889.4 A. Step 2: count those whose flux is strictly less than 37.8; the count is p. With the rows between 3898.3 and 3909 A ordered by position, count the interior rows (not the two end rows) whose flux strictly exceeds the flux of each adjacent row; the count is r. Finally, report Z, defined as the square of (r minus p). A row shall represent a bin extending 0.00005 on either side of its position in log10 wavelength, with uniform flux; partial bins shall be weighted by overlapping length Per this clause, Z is 0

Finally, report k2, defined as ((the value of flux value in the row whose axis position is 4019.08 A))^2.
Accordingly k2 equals 1616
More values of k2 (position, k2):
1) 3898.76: 1731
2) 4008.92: 1568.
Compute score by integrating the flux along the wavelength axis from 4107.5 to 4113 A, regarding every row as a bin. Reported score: 235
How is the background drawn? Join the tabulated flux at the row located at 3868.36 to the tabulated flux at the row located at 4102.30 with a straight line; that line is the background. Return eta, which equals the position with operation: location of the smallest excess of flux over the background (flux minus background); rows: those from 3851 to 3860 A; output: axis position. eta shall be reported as 3851.47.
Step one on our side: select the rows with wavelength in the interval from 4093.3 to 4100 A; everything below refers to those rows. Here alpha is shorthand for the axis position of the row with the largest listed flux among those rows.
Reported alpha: 4093.80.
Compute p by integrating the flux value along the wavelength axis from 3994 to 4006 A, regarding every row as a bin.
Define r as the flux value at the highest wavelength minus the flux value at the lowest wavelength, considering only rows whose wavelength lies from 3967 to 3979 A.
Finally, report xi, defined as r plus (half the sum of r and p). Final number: 242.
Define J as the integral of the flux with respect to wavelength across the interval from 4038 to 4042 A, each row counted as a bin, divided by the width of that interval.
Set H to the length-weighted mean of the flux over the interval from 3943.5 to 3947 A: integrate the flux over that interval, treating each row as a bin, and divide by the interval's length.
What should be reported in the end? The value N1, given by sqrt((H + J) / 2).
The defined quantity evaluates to 6.25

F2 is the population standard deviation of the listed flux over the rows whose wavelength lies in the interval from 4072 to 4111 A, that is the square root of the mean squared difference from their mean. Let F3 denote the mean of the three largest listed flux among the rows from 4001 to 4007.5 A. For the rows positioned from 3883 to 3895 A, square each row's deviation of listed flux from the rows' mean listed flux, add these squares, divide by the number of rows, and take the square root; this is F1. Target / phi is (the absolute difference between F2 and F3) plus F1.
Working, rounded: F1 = 1.19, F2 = 1.8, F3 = 39.4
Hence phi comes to 38.8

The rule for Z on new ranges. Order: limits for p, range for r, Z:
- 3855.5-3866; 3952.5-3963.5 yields 0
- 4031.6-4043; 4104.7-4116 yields 81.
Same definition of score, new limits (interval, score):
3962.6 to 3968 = 192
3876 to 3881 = 197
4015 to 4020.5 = 222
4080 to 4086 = 240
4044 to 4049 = 179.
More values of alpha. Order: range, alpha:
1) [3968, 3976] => 3975.82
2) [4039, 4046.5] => 4039.49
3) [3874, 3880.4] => 3874.60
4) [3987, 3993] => 3987.74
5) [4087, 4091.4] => 4090.98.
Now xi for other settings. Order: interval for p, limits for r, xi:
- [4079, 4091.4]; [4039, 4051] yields 248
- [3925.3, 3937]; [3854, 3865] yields 214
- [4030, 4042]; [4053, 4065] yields 223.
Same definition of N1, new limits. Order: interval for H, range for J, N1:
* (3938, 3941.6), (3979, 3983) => 6.28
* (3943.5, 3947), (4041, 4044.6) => 6.21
